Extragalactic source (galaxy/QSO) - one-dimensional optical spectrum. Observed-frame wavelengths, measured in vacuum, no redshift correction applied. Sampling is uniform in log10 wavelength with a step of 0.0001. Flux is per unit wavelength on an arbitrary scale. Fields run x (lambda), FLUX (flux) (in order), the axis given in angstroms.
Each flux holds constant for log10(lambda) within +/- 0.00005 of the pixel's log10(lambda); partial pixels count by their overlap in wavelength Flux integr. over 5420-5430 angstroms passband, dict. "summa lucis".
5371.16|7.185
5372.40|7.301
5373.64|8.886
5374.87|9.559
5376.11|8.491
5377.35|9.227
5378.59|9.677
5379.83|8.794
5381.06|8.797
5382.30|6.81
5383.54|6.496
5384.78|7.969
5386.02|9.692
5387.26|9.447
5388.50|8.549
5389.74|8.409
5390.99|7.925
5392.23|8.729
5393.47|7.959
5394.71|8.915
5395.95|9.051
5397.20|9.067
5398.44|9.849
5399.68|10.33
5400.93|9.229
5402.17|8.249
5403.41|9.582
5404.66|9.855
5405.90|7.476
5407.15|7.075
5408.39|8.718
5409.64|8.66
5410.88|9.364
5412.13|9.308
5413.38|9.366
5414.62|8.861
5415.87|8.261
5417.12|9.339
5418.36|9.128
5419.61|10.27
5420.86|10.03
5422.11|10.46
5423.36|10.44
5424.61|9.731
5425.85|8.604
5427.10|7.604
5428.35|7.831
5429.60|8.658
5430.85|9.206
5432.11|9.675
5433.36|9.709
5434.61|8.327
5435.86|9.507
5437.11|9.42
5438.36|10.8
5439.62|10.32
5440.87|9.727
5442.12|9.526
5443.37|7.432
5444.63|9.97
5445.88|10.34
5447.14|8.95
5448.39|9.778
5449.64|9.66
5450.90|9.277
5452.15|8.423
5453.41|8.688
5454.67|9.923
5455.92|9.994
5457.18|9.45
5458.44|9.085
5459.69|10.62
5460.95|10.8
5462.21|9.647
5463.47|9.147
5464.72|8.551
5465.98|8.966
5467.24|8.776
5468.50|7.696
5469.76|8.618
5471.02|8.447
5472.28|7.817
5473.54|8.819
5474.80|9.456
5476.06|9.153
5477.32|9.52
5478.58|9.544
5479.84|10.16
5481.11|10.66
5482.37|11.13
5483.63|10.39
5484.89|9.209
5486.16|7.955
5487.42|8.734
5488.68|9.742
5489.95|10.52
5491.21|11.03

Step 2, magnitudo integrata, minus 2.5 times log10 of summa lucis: -4.91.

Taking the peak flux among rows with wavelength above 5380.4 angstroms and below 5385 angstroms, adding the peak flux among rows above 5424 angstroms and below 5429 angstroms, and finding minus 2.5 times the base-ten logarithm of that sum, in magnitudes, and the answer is -3.17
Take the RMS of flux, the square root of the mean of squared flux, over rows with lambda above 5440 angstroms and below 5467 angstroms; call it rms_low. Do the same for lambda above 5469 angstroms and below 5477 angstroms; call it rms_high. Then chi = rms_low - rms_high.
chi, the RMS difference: 0.7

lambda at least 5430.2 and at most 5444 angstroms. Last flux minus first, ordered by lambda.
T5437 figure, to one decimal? -1.8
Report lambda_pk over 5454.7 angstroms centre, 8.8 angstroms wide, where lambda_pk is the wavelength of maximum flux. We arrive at 5455.92 angstroms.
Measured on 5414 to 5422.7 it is 5422.11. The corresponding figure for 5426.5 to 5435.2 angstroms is 5433.36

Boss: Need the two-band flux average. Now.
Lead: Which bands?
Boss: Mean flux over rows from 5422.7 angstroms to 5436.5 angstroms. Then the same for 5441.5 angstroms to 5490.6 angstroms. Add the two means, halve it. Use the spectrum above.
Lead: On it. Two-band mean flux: 9.19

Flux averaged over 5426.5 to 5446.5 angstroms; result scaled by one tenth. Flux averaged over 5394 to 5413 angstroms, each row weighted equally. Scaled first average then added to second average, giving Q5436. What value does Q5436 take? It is 9.9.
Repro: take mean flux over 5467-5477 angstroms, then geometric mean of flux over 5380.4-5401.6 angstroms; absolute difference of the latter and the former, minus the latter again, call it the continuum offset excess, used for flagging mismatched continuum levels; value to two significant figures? -8.6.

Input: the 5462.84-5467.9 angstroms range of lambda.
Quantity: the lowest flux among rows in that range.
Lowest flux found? 8.551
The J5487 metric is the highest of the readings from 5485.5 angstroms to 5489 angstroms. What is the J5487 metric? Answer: 9.742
